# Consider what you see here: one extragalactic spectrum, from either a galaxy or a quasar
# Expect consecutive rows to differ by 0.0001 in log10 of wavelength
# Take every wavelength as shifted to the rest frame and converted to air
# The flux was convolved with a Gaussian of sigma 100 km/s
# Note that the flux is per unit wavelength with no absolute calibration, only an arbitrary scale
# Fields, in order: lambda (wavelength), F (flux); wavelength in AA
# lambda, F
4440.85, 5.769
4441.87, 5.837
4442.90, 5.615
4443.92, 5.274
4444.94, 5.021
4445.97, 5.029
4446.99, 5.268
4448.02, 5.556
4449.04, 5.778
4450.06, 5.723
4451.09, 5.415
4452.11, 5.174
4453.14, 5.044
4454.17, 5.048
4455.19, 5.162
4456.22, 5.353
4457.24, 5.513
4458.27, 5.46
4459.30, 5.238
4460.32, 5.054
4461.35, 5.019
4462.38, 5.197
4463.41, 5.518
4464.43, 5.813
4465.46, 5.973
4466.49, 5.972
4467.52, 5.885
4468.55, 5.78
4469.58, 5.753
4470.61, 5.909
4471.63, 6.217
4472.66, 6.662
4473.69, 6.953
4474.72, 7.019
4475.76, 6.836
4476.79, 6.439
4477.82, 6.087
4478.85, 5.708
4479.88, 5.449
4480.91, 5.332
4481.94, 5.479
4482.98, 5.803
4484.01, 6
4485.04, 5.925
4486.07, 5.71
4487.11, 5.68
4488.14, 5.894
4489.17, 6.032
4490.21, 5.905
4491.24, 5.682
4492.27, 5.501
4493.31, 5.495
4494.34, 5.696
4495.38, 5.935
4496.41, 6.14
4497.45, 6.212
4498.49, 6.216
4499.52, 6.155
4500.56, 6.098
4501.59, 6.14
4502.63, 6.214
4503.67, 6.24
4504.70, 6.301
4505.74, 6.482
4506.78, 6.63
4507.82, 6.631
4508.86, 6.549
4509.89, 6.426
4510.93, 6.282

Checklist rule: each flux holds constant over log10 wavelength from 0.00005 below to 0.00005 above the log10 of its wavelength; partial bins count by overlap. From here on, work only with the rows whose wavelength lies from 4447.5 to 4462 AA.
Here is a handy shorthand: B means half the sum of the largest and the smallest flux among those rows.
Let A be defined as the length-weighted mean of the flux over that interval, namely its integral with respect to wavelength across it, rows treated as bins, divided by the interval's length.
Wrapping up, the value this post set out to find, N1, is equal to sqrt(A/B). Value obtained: 0.99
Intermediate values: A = 5.3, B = 5.40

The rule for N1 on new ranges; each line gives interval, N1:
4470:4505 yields 0.99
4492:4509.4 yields 1.01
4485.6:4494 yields 1.00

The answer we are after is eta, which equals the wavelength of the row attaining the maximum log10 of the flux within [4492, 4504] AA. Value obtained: 4503.67 AA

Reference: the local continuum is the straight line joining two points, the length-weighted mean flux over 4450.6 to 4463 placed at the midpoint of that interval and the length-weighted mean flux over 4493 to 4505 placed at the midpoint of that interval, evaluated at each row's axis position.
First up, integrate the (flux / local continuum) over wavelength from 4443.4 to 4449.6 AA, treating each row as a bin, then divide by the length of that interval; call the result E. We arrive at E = 1.06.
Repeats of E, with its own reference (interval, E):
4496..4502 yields 1.01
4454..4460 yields 1.02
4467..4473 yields 1.10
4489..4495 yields 0.96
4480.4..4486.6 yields 0.99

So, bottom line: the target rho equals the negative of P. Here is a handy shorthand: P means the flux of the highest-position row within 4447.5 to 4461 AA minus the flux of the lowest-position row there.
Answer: 0.5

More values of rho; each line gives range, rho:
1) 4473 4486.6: 1.2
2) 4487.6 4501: -0.2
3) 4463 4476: -1.3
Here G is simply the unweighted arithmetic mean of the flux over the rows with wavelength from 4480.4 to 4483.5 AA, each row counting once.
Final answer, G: 5.5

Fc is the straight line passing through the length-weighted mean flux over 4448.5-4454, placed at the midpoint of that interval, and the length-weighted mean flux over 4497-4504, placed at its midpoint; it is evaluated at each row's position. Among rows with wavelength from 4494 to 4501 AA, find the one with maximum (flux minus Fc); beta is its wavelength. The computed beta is 4497.45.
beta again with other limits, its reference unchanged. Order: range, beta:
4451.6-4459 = 4457.24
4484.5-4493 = 4489.17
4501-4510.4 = 4506.78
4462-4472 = 4471.63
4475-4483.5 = 4475.76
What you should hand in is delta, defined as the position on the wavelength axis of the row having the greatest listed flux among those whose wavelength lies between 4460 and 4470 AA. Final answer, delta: 4465.46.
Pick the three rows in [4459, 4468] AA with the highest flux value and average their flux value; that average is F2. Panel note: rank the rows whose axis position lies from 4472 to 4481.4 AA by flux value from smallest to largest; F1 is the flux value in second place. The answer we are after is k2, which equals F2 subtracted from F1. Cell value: -0.49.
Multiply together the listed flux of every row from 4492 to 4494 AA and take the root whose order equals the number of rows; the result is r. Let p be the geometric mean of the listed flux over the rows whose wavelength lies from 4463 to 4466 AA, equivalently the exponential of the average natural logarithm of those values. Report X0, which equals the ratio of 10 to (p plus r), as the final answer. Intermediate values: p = 5.8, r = 5.5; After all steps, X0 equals 0.888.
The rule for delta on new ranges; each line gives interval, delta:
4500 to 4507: 4506.78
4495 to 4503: 4498.49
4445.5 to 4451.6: 4449.04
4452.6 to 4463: 4457.24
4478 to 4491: 4489.17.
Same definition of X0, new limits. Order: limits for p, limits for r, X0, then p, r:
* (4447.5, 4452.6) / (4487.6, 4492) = 0.877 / 5.5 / 5.9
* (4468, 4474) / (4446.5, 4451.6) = 0.852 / 6.2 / 5.5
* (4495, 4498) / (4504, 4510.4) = 0.794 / 6.1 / 6.5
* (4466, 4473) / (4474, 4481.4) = 0.826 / 6.0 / 6.1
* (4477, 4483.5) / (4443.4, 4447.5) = 0.927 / 5.6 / 5.1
